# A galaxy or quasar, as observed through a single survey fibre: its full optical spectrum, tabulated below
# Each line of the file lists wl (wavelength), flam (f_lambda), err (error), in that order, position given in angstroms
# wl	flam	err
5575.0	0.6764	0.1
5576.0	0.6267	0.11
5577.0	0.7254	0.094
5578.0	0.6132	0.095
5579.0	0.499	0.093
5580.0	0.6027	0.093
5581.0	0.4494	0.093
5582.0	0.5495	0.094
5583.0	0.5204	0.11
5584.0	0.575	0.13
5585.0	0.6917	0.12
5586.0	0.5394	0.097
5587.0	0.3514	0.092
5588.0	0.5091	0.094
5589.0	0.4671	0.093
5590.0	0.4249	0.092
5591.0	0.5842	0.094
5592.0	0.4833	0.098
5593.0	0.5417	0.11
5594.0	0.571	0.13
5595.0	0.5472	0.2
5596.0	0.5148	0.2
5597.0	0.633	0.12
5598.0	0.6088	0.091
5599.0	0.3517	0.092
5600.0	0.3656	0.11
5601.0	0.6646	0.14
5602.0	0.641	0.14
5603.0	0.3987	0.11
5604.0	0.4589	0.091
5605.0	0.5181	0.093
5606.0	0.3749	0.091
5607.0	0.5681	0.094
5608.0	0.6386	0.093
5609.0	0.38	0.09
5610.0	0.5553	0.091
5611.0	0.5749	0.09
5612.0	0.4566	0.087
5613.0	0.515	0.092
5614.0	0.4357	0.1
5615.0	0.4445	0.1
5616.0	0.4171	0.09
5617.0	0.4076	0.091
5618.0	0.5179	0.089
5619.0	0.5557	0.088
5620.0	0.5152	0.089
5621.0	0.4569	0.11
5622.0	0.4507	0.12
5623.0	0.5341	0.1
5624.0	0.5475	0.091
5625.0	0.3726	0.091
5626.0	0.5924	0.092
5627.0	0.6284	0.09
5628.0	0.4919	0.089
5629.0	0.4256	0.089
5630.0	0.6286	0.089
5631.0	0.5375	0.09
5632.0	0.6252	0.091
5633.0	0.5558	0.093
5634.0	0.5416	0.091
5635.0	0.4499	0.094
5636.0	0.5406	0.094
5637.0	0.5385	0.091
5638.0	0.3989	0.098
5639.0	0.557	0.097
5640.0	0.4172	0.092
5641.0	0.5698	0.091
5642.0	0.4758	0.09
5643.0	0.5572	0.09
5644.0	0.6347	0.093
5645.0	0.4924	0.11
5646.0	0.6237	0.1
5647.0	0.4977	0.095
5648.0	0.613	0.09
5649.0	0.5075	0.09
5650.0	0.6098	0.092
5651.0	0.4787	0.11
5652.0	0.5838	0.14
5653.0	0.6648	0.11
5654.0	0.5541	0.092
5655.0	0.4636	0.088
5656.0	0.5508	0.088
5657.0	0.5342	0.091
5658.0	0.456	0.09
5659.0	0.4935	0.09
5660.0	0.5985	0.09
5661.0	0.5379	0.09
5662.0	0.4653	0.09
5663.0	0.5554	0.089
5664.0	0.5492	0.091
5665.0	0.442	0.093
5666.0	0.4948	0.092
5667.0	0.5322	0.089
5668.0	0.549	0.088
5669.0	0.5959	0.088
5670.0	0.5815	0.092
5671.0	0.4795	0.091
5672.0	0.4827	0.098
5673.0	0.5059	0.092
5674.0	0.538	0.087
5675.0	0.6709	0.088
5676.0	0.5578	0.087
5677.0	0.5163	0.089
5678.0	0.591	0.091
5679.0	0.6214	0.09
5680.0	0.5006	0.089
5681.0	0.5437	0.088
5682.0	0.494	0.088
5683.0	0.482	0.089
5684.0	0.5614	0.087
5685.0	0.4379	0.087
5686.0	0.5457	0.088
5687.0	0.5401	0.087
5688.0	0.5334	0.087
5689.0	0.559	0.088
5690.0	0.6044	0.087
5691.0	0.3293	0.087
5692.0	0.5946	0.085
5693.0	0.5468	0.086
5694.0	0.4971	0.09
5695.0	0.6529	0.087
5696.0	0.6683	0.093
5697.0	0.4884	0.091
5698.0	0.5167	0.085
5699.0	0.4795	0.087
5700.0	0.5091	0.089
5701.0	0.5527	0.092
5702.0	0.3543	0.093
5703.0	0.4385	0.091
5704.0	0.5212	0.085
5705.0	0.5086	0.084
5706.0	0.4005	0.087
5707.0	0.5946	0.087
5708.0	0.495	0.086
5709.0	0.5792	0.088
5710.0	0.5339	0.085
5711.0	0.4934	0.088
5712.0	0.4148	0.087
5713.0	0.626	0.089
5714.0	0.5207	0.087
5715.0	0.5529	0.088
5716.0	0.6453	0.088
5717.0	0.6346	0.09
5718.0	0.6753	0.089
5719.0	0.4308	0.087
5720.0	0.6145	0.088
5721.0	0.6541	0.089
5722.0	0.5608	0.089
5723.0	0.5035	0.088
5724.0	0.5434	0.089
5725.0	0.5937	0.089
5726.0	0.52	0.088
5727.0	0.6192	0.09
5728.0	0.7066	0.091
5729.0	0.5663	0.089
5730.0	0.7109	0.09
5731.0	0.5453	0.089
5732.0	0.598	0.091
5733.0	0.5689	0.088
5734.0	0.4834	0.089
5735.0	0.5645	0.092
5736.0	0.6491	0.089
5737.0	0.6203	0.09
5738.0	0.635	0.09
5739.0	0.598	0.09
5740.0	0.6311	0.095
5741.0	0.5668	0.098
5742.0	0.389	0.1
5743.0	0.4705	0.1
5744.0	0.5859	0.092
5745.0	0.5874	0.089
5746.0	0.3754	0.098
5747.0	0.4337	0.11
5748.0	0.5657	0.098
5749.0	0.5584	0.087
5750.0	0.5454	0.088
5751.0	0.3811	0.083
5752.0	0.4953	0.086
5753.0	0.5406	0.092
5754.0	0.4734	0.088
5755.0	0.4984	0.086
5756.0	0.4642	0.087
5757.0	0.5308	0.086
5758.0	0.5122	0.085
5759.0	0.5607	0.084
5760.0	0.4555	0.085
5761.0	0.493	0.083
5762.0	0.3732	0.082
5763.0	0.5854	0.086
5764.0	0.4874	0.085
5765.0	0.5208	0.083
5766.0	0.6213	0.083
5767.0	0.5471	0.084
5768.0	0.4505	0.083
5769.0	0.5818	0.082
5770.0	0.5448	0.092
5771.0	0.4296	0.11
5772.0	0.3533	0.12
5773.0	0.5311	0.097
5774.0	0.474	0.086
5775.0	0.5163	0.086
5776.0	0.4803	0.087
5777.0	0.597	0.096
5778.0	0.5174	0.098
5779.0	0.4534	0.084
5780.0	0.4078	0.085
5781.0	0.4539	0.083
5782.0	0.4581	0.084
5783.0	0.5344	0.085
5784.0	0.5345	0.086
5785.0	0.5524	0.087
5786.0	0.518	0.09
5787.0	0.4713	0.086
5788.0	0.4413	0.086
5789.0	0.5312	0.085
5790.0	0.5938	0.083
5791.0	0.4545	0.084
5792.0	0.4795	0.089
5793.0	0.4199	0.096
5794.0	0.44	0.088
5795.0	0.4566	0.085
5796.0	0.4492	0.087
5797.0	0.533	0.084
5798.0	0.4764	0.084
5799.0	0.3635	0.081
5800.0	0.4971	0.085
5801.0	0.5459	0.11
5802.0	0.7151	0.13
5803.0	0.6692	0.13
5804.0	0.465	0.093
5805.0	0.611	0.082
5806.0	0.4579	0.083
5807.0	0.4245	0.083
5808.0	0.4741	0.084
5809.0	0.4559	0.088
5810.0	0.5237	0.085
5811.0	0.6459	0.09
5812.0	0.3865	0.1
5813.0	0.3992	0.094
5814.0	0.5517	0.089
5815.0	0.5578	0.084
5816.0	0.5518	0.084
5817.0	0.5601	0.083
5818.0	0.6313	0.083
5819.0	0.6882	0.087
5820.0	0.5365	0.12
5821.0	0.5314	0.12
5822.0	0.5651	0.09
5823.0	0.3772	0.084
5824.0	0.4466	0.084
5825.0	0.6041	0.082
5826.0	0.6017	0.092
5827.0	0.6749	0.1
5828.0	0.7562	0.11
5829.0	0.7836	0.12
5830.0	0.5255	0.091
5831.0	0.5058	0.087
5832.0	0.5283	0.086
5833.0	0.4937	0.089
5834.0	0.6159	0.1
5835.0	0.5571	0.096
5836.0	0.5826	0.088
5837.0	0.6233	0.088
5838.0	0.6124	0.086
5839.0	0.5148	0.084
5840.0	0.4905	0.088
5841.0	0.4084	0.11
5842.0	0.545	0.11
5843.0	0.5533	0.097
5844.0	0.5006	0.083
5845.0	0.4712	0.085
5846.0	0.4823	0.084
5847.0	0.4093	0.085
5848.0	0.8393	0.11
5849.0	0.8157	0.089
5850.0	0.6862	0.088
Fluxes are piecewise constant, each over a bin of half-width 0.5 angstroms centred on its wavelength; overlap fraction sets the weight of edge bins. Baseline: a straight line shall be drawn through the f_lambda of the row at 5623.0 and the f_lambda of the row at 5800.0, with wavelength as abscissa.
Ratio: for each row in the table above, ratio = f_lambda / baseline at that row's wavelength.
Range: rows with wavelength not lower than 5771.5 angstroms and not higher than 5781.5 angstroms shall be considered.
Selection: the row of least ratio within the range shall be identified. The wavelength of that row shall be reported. 5772.0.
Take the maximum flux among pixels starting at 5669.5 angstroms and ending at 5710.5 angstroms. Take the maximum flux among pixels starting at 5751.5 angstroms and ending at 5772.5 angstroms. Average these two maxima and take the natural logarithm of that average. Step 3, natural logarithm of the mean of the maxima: -0.44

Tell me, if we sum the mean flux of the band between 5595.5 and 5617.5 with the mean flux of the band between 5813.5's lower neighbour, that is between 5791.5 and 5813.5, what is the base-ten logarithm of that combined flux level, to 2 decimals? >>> 0.00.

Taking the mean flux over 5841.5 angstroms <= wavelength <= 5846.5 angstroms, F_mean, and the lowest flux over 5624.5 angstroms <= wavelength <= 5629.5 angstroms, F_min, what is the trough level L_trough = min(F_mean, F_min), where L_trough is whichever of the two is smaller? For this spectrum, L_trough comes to 0.373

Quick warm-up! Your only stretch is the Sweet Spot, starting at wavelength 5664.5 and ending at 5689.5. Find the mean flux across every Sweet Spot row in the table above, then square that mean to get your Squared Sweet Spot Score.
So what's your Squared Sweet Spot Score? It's 0.29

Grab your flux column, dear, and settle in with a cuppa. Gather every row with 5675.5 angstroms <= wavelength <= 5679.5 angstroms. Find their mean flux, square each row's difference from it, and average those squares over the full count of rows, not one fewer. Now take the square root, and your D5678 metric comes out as 0.039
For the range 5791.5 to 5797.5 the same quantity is 0.036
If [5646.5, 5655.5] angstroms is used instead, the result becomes 0.066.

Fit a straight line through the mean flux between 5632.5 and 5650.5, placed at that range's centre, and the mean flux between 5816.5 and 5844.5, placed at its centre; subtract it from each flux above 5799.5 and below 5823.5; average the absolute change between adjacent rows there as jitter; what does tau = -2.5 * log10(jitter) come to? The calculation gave 2.65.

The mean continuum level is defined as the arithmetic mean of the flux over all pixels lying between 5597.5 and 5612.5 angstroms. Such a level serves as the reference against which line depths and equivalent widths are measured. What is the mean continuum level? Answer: 0.504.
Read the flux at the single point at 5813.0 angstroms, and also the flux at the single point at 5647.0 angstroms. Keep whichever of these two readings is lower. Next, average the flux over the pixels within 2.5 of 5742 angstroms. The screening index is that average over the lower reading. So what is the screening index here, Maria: 1.3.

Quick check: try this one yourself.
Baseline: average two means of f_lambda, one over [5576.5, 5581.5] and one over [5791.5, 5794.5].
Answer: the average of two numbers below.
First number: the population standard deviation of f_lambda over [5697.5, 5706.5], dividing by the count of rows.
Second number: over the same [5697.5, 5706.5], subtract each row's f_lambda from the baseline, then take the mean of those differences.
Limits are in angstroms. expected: 0.049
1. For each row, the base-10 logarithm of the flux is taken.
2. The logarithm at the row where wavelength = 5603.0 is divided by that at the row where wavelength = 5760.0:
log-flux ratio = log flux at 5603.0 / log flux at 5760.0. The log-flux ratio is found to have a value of 1.17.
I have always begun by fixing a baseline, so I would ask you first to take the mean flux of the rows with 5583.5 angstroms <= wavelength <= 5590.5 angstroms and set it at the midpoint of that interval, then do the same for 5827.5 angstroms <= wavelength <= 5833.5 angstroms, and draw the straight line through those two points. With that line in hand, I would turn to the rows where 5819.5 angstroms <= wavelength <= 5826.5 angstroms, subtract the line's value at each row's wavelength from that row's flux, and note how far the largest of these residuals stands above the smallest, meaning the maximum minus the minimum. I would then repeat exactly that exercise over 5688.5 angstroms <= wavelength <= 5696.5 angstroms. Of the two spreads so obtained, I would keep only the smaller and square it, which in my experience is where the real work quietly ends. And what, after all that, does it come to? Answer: 0.051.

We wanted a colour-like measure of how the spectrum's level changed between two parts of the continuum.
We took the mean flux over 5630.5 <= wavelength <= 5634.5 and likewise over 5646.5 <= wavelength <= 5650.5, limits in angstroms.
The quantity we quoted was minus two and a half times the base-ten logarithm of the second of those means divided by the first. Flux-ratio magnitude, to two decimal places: 0.02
